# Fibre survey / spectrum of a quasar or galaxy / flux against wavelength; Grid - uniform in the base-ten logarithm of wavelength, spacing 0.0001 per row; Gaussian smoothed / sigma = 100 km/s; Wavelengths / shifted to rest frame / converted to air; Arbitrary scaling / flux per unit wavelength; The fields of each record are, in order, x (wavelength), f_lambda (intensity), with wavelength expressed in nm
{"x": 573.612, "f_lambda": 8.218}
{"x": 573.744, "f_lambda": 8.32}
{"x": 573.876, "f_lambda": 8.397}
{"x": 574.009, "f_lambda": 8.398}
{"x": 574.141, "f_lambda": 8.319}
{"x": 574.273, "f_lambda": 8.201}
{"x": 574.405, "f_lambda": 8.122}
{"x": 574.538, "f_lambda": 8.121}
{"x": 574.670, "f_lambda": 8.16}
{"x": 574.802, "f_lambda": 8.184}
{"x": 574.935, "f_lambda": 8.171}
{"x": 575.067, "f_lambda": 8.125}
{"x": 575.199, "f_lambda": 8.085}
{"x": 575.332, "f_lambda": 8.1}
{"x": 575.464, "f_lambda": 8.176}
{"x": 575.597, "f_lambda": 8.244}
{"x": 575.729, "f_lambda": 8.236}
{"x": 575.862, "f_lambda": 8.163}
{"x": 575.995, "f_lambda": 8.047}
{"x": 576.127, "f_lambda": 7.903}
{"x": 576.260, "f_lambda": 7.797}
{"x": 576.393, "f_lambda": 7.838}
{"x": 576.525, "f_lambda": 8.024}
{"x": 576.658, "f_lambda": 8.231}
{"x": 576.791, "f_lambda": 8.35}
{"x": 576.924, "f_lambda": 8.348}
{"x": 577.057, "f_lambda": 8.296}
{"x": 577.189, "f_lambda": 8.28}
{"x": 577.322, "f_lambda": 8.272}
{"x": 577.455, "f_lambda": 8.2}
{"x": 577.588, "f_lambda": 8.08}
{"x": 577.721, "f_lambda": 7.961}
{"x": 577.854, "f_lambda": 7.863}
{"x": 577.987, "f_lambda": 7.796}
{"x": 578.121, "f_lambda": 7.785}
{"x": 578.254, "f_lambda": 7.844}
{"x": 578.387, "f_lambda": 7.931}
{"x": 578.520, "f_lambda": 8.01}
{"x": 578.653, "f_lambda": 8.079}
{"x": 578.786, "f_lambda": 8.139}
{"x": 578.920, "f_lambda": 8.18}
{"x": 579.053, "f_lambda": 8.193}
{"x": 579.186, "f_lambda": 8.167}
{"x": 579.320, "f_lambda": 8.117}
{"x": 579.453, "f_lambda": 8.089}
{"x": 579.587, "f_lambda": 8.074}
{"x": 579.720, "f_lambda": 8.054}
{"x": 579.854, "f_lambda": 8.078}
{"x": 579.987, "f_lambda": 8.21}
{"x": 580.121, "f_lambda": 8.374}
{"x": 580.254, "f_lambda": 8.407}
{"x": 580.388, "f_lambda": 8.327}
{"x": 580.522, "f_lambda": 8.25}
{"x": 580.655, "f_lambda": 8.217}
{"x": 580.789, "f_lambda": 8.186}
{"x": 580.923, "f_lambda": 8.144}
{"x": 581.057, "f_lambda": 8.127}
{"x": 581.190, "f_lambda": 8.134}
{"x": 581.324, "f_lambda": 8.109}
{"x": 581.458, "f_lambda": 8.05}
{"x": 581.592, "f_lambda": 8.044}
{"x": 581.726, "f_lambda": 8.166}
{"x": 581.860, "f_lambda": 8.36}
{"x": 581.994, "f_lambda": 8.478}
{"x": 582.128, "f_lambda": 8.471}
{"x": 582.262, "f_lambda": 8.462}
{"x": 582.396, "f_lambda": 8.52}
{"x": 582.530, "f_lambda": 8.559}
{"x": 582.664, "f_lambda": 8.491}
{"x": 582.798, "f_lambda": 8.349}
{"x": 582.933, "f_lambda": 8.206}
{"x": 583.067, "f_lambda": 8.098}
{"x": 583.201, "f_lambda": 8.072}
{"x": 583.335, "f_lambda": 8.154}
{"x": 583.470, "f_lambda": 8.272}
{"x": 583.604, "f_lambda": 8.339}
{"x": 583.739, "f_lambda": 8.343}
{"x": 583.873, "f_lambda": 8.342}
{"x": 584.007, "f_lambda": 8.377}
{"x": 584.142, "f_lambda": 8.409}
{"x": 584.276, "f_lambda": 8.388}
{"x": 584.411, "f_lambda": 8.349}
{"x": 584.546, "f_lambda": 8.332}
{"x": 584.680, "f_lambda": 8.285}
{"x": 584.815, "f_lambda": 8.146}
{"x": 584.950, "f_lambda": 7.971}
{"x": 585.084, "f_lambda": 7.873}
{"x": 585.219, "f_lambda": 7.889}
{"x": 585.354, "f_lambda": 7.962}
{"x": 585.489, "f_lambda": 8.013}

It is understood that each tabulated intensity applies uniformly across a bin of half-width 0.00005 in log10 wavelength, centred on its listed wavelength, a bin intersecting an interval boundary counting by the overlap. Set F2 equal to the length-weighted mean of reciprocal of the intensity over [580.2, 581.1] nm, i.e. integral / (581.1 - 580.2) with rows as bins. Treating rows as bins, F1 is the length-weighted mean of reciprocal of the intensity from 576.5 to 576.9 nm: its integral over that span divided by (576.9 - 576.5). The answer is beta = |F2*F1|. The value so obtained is 0.0147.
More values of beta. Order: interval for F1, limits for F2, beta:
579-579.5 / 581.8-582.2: 0.0146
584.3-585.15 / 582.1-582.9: 0.0145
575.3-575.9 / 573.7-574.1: 0.0146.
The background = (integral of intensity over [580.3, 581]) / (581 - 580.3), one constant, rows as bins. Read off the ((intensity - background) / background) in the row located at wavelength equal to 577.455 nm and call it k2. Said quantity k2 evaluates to 0.00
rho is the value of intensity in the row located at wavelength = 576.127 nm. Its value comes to 7.903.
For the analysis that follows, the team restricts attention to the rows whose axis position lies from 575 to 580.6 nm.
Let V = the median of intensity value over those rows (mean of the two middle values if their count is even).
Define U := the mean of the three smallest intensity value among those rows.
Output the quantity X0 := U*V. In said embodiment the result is 63.3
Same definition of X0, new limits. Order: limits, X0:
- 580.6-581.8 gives 65.6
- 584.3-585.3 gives 64.4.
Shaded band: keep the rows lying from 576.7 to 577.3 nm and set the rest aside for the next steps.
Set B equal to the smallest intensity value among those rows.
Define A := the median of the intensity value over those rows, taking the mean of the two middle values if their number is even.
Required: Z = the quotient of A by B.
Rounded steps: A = 8.32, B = 8.28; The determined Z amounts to 1.005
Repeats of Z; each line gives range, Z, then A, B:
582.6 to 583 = 1.017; 8.35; 8.206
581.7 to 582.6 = 1.037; 8.47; 8.166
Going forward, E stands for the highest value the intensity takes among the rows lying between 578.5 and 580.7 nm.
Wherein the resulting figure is 8.407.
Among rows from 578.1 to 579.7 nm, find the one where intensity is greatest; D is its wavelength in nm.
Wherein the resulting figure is 579.053 nm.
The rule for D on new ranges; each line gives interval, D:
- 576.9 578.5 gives 576.924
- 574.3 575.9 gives 575.597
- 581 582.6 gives 582.530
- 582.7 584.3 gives 584.142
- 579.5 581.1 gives 580.254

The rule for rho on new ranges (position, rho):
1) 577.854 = 7.863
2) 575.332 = 8.1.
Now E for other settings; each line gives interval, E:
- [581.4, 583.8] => 8.559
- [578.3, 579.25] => 8.193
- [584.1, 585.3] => 8.409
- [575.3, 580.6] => 8.407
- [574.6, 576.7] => 8.244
